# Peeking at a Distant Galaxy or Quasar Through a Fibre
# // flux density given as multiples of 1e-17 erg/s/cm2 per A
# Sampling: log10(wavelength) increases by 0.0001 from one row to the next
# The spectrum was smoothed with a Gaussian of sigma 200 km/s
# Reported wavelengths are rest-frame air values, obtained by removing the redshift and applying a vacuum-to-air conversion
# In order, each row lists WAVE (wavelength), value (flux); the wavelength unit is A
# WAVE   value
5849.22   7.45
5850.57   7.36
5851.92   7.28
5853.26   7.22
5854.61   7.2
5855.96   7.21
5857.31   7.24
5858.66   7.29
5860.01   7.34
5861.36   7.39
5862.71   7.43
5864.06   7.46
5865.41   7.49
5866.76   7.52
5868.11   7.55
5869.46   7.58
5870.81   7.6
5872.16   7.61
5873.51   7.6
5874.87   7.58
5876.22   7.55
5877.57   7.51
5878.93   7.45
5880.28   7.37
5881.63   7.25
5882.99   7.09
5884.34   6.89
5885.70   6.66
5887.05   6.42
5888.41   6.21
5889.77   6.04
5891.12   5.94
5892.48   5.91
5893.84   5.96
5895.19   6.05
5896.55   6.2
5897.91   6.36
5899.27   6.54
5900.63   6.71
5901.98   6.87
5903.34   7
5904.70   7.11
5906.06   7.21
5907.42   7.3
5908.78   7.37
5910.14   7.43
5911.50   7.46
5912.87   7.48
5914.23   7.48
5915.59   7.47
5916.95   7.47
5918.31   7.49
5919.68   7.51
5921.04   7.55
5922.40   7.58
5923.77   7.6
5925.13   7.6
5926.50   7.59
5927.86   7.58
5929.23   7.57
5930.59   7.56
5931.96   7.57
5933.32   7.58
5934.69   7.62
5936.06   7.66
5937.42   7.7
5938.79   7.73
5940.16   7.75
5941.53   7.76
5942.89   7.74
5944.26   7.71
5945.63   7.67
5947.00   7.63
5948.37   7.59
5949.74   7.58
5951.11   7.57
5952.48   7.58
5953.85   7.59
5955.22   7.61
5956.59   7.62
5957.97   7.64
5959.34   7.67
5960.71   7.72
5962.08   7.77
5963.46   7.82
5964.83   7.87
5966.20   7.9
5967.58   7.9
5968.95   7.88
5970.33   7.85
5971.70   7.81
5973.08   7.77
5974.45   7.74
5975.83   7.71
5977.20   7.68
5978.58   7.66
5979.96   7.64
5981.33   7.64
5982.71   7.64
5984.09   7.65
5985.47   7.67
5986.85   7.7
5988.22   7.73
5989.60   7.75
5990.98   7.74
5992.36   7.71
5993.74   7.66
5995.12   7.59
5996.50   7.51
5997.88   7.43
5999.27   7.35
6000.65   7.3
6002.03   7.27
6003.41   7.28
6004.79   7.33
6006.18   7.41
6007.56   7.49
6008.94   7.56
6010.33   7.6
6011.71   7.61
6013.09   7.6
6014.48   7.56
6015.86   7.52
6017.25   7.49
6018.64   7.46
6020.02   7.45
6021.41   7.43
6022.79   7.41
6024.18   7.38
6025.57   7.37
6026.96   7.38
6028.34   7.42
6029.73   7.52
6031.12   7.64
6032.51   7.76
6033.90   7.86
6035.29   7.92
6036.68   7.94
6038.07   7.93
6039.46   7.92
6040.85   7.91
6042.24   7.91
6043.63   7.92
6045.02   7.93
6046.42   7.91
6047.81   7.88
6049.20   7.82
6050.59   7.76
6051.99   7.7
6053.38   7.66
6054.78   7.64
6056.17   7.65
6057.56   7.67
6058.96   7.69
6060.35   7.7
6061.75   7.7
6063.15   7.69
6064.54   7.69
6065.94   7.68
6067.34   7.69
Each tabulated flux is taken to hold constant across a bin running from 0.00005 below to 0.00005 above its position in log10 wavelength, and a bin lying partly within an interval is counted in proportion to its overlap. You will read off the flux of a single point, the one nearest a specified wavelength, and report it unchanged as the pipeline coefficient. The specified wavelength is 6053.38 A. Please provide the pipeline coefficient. 7.66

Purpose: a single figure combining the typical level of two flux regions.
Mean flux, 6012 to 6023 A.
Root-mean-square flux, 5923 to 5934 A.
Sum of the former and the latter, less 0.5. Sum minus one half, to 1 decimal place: 14.6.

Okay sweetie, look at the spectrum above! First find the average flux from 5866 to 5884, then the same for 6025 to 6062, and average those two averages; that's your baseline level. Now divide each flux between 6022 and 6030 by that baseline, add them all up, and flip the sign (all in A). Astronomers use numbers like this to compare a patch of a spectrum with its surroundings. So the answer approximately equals -5.84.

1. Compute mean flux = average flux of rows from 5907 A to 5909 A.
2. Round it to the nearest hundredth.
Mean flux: 7.33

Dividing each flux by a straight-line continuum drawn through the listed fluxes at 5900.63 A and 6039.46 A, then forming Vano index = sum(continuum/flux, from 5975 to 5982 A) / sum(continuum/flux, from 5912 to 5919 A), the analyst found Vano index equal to 1.05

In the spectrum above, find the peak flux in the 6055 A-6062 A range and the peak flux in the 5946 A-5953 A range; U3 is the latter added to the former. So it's 15.3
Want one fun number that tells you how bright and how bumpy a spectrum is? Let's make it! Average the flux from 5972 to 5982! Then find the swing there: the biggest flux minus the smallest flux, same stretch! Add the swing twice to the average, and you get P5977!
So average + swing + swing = 8.0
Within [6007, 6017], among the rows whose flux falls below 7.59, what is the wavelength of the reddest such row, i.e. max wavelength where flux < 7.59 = 6015.86 A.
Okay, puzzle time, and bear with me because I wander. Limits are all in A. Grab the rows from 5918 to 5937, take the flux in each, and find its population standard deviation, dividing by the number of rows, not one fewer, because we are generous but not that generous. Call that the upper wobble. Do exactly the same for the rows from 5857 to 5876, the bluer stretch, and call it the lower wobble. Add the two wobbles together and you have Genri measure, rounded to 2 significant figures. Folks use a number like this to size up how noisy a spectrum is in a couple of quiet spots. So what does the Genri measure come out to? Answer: 0.16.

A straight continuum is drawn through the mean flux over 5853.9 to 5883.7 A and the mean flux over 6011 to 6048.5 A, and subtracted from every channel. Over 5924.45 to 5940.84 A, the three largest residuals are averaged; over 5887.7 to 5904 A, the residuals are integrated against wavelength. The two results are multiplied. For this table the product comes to -3.7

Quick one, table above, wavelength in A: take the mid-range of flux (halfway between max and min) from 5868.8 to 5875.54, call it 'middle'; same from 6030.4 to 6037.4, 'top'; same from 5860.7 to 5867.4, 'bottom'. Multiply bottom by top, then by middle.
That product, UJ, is 441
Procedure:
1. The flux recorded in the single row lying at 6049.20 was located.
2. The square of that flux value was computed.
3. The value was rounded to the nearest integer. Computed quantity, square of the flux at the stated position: 61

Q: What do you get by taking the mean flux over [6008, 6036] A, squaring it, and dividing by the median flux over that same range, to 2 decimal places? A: 7.57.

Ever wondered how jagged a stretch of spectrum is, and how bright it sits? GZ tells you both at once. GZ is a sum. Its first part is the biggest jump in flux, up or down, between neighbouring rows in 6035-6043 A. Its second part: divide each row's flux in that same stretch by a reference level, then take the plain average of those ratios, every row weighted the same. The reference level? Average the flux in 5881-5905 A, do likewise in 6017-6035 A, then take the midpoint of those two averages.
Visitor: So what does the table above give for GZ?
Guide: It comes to 1.15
